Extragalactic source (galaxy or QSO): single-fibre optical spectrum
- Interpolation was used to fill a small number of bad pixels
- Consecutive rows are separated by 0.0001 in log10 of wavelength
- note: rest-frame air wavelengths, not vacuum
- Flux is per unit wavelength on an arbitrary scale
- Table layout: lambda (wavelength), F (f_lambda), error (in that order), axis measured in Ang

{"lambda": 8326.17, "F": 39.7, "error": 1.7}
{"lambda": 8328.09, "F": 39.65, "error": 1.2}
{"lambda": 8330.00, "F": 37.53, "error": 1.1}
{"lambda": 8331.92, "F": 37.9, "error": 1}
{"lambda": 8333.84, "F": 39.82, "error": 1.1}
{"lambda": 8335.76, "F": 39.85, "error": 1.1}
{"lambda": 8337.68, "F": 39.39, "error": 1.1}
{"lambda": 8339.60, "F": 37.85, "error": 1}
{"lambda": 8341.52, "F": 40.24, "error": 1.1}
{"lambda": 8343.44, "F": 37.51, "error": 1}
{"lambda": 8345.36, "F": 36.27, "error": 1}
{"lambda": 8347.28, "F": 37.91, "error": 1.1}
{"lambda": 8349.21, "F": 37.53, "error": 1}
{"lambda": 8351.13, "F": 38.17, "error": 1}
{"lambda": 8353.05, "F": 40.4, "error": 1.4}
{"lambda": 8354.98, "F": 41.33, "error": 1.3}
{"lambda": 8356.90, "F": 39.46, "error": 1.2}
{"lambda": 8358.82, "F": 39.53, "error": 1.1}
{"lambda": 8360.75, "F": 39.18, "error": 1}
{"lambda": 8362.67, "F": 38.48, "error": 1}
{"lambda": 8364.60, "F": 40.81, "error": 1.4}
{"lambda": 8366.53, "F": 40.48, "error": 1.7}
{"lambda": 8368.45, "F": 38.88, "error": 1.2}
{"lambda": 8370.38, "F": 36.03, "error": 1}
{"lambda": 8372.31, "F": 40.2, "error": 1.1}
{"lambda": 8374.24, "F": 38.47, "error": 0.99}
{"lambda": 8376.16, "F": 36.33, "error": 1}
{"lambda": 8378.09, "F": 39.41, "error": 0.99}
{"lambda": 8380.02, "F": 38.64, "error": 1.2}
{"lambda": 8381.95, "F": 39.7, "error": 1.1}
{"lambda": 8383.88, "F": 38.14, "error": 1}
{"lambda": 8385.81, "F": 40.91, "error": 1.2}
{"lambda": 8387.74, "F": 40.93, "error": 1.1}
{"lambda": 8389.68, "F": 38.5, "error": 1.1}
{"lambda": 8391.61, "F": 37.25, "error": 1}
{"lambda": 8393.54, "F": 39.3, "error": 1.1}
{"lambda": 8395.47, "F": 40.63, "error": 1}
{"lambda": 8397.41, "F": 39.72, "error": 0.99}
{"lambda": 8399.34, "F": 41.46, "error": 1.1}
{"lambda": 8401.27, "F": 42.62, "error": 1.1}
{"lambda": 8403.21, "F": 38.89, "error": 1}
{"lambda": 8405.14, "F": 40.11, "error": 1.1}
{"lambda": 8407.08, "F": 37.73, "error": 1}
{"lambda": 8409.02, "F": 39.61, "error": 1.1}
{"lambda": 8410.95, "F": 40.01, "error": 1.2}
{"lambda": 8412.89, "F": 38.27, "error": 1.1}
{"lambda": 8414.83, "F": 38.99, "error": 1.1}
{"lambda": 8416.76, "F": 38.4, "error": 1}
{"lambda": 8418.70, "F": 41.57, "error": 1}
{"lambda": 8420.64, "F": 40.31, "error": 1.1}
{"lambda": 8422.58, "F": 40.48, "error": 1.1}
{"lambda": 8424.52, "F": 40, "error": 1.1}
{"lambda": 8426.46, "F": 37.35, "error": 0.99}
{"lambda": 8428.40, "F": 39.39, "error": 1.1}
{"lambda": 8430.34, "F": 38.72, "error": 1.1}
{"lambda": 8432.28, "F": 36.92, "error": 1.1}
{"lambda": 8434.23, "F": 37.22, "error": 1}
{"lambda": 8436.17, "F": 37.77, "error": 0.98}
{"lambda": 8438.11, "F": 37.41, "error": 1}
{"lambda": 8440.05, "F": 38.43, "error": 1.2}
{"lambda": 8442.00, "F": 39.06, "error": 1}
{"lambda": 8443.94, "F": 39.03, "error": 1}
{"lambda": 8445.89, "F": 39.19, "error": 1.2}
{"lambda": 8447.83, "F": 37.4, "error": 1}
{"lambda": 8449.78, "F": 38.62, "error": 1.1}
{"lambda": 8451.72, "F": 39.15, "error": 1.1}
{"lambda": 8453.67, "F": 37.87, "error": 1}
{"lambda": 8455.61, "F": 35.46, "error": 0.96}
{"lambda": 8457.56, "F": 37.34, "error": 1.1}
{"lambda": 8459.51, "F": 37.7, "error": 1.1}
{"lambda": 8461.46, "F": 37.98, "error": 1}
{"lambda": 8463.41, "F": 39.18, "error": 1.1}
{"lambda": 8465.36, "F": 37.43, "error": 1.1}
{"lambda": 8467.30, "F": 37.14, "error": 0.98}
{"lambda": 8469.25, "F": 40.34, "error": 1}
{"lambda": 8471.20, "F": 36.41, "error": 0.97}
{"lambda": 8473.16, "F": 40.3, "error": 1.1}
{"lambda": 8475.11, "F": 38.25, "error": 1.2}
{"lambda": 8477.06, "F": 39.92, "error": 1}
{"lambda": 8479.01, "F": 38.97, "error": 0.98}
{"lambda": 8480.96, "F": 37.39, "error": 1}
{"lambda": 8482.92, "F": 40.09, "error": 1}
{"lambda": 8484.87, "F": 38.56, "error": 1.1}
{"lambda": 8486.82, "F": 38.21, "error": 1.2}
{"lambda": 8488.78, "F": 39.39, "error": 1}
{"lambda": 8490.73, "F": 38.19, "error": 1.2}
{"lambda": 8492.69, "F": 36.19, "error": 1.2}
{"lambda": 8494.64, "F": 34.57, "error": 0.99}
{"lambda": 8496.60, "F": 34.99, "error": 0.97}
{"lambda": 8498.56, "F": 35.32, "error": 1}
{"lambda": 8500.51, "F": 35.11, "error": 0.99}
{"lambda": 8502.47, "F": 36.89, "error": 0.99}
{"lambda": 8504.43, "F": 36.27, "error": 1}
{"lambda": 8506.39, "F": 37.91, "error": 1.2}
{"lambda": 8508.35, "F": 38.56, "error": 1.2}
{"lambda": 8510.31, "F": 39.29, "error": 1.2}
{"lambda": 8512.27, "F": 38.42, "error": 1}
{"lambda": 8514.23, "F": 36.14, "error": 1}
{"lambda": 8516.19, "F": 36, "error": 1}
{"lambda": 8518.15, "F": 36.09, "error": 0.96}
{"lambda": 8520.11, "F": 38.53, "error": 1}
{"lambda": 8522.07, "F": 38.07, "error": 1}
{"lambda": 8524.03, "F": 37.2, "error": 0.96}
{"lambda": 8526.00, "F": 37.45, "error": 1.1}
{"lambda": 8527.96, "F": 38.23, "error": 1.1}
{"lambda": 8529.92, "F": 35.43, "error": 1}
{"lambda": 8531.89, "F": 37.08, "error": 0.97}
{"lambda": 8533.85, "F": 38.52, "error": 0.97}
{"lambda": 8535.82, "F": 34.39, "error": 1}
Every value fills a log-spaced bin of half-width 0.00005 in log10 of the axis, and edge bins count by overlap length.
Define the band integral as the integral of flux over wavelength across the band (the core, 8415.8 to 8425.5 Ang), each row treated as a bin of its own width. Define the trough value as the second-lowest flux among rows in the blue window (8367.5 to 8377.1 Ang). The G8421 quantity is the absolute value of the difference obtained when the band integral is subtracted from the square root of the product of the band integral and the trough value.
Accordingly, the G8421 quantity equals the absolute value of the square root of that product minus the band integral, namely 270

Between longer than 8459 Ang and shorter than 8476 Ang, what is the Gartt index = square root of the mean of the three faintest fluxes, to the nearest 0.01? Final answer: 6.08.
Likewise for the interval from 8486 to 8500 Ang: 5.91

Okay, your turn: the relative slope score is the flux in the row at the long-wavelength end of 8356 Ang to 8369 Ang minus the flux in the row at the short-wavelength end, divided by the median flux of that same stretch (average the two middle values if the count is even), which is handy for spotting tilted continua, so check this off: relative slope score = -0.015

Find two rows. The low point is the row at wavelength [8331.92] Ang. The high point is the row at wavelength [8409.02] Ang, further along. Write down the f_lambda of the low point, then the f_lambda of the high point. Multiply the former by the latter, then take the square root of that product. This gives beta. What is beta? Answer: 38.7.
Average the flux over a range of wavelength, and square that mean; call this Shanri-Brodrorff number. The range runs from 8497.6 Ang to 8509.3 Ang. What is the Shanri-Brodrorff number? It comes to 1345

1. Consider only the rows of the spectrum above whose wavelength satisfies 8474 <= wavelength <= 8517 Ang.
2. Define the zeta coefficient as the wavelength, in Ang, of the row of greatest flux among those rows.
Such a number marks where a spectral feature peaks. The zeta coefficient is 8482.92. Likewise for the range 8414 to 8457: 8418.70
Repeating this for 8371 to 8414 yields 8401.27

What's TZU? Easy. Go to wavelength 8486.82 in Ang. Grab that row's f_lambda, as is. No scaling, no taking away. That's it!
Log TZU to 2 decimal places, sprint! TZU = 38.21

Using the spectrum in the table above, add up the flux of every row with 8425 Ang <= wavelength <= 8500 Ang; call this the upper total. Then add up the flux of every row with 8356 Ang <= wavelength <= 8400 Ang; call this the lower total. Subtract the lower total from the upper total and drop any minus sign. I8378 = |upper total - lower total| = 540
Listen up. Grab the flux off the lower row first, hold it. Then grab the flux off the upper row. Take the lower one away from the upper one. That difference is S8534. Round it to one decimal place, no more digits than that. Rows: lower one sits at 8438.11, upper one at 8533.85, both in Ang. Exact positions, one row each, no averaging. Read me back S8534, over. 1.1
